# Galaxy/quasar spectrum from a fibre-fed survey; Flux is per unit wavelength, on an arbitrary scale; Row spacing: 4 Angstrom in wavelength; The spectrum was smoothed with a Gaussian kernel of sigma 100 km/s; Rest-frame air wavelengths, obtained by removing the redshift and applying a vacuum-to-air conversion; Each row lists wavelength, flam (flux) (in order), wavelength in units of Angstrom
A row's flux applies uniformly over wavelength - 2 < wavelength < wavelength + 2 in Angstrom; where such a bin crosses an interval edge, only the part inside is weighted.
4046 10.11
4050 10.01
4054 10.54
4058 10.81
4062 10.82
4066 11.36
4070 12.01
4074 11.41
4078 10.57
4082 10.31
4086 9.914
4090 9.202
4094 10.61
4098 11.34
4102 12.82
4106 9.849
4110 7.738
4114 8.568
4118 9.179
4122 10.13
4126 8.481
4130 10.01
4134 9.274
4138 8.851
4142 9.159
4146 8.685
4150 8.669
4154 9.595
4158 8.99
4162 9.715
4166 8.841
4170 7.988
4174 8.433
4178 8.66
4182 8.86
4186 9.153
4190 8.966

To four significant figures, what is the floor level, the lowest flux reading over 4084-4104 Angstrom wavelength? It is 9.202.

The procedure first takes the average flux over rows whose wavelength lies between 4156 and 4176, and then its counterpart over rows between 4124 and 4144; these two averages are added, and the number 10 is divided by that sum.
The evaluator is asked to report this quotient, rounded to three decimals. 0.557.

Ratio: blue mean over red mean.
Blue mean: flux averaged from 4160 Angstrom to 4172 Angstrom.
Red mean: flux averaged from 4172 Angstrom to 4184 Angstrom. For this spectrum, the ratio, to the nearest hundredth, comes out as 1.02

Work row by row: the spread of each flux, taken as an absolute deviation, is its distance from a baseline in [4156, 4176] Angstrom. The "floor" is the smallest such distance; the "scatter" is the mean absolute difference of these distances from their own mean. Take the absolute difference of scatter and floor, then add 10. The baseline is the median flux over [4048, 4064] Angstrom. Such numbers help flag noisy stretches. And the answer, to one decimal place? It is 10.5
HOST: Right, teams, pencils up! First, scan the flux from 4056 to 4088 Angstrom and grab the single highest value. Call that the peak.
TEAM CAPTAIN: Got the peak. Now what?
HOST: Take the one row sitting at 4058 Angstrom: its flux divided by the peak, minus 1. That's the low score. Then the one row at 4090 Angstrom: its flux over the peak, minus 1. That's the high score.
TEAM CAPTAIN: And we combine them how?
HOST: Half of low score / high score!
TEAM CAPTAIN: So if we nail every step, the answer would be 0.21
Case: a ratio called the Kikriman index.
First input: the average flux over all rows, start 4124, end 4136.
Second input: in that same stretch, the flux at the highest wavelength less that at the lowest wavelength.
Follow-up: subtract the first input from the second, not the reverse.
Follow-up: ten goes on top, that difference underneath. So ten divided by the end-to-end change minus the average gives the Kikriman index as -1.18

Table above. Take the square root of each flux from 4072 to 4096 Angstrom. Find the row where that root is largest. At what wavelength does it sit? 4074 Angstrom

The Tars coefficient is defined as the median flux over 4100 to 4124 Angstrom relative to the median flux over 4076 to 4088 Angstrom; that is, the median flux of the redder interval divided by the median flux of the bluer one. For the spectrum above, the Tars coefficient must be 0.92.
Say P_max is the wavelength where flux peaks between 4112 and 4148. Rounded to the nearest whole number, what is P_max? 4122 Angstrom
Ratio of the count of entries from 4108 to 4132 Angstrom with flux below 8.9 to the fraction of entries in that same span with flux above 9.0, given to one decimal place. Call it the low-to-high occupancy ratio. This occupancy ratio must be 6.0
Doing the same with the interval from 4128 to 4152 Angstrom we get 6.0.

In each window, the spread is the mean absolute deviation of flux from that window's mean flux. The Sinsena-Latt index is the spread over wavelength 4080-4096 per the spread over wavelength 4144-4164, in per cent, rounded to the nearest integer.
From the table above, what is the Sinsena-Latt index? 108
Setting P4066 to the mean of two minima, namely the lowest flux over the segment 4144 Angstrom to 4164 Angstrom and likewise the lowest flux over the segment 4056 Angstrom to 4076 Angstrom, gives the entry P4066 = 9.7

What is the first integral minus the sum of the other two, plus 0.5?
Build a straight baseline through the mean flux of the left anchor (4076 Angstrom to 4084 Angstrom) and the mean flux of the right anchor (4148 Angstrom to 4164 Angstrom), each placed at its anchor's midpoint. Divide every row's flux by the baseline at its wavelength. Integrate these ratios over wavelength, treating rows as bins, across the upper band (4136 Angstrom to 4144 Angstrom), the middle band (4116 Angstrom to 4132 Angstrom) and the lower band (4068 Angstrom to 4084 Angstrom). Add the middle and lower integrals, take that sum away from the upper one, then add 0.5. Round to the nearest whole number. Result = -24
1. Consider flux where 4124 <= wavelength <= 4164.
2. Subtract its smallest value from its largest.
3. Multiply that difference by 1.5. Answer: 2.3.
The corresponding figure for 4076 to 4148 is 7.6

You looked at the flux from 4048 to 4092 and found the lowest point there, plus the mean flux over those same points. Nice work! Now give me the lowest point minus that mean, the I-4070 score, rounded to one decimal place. -1.4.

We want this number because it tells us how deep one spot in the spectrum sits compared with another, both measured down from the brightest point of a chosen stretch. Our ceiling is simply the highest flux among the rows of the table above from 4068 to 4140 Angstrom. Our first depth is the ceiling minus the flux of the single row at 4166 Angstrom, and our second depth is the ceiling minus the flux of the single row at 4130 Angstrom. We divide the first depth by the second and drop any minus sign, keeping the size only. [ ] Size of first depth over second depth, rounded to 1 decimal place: 1.4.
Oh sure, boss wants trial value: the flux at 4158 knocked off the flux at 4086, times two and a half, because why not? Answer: 2.3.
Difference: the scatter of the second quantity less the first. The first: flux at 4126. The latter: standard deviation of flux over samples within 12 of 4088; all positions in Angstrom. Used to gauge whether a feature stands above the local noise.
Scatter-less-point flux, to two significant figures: -7.8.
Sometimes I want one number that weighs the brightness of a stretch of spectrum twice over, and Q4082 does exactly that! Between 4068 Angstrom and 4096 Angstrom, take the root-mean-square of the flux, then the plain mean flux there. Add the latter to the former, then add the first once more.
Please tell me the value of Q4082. 31.8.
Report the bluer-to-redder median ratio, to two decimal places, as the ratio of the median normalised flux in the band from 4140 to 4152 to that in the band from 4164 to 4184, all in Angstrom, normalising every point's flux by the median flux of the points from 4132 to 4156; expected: 1.00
